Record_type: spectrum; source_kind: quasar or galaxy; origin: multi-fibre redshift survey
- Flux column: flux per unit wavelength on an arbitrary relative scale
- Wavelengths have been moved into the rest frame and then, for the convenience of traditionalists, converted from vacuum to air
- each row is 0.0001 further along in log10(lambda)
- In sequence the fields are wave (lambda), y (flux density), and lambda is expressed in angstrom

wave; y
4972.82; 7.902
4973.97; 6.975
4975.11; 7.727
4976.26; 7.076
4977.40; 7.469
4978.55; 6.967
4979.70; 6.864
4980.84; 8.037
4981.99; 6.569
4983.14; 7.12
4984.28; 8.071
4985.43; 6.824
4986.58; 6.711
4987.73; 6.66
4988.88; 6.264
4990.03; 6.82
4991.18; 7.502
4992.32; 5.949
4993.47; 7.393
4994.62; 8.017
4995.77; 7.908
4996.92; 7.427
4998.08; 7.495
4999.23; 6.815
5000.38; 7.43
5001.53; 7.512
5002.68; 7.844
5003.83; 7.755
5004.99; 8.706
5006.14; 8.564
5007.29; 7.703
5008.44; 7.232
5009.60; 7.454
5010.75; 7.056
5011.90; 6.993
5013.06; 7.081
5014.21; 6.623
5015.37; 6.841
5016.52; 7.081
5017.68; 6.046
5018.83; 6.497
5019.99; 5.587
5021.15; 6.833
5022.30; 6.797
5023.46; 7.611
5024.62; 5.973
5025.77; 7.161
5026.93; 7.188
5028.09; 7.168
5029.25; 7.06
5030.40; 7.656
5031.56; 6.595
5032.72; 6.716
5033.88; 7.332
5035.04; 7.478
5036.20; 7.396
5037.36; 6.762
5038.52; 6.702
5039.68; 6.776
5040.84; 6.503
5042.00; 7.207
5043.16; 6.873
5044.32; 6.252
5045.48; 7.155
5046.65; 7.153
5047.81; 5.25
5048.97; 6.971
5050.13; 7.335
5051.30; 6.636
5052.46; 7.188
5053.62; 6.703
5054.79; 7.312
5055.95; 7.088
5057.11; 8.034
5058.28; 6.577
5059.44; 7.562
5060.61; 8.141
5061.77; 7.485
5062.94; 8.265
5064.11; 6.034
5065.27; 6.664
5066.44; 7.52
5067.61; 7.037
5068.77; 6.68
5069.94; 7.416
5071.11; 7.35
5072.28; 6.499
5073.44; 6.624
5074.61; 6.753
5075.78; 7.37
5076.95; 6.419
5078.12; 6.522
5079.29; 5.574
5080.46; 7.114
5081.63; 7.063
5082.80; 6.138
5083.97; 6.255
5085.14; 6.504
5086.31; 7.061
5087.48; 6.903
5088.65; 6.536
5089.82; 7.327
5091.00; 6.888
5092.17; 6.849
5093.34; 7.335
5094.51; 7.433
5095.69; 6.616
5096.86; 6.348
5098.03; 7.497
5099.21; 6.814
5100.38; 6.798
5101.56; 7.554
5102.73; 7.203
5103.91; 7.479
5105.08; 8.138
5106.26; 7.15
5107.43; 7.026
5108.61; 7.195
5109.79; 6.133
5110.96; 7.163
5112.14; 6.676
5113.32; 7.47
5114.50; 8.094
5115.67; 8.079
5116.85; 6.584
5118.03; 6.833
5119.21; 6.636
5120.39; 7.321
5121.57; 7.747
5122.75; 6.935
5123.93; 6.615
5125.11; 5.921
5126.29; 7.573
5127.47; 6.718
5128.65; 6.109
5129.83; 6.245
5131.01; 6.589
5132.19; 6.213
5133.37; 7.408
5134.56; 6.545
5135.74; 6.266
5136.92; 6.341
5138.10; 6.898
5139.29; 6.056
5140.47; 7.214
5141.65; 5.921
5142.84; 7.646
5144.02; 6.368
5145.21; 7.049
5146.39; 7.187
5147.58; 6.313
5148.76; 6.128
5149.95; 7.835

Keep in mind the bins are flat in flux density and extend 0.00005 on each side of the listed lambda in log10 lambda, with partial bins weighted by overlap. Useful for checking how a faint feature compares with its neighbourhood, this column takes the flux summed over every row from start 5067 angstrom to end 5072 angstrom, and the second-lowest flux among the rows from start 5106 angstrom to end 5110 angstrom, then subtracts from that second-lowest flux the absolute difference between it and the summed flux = -14.4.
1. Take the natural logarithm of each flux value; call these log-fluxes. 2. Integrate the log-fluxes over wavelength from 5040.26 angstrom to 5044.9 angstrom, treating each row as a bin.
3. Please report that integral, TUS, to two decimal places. 8.83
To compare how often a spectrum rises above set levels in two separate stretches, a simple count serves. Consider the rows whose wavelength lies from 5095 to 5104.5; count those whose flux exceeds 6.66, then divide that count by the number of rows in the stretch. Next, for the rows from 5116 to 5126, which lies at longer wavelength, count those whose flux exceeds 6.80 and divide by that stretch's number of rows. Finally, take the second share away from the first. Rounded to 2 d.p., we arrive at 0.25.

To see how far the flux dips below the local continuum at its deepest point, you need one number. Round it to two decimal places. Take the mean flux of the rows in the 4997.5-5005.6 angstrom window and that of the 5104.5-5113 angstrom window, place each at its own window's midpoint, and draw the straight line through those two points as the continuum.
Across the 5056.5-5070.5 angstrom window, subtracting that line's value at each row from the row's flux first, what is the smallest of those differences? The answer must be -1.28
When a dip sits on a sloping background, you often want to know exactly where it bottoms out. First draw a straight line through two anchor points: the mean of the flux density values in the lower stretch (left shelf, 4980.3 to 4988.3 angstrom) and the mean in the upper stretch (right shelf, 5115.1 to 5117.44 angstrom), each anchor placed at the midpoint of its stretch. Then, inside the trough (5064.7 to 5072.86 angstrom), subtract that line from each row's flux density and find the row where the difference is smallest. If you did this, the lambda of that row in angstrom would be 5072.28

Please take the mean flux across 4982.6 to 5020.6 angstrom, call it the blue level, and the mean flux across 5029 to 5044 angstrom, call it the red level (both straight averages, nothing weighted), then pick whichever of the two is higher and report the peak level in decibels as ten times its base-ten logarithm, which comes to 8.562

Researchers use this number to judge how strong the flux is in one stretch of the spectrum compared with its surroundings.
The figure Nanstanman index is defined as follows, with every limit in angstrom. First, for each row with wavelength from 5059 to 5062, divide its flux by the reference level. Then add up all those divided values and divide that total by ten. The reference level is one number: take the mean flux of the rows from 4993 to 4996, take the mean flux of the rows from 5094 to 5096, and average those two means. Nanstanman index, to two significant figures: 0.31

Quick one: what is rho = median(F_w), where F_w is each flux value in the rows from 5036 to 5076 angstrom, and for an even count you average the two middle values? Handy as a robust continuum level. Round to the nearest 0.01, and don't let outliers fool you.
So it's 7.04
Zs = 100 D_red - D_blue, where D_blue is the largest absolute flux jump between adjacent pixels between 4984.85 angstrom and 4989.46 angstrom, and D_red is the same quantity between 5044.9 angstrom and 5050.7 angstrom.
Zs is 190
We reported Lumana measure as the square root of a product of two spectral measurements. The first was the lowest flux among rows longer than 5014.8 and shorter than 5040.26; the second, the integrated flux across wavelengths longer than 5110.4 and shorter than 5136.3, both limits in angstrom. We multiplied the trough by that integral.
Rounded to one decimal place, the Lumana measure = 31.6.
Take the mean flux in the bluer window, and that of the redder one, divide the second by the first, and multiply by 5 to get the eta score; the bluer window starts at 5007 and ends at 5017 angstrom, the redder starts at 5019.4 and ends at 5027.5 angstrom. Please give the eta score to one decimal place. 4.7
